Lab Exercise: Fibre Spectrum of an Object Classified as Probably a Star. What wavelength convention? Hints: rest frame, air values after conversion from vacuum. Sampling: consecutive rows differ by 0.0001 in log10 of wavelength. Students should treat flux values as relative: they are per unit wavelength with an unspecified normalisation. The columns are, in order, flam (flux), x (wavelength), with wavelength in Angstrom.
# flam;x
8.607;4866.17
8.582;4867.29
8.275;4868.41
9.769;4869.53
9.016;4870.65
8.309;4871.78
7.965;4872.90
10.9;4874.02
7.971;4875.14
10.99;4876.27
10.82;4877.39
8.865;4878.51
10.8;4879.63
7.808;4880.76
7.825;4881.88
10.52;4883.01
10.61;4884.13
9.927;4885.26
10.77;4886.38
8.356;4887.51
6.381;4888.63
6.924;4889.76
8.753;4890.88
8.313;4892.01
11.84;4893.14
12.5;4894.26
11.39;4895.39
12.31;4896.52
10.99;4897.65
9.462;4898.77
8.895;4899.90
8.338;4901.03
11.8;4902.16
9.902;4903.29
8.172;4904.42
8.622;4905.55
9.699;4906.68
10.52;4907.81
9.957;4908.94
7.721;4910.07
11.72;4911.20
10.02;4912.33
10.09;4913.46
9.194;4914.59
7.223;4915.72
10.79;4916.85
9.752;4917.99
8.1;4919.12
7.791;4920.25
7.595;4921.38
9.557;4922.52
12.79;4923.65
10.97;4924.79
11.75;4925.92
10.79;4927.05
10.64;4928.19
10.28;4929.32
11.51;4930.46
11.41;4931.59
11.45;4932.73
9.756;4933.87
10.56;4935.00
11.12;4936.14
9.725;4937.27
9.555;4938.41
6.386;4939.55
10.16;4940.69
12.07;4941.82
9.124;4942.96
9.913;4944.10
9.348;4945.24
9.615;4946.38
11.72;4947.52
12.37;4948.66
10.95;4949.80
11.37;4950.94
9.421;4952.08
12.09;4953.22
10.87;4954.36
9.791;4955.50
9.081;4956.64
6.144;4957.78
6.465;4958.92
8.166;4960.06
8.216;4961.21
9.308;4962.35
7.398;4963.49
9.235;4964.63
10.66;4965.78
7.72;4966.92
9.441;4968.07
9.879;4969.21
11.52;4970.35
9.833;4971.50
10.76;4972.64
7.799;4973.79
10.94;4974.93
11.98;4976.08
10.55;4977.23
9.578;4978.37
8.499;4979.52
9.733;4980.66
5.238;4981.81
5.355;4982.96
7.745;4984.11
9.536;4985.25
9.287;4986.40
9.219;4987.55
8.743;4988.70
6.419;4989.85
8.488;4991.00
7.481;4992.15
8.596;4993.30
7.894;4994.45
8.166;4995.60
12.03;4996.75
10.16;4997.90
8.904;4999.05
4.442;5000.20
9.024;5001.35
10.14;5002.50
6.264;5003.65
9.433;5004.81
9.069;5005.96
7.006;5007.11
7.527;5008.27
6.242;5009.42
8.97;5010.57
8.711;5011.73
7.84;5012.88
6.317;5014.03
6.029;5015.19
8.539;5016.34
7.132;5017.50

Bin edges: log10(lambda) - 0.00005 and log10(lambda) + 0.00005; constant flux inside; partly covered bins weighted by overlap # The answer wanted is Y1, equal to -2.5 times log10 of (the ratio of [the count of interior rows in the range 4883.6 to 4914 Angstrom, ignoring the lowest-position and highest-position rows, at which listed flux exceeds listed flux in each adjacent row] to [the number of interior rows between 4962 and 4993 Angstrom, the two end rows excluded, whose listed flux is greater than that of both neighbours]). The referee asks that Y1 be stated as 0.00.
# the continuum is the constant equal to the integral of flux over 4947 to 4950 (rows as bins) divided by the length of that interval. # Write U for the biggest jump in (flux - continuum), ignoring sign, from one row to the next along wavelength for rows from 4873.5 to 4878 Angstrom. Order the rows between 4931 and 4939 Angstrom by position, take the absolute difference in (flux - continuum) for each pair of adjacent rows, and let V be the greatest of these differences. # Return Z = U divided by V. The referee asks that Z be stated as 1.8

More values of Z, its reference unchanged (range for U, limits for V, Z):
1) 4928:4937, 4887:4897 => 0.5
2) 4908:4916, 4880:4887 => 1.5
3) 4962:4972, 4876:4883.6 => 1.0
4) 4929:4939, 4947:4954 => 0.6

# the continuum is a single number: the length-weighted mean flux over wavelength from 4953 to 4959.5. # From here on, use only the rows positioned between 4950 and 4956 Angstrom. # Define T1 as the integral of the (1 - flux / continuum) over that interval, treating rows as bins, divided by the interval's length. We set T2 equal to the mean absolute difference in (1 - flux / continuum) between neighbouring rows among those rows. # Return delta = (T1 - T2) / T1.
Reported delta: 2.0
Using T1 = -0.20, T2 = 0.19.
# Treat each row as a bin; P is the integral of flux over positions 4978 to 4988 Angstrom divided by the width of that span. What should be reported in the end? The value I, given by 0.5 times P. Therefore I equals 4.1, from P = 8.2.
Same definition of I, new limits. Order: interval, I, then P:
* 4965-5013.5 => 4.4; 8.7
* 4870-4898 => 4.8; 9.6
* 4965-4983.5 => 4.7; 9.3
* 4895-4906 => 5.0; 10.0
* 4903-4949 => 5.0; 10.0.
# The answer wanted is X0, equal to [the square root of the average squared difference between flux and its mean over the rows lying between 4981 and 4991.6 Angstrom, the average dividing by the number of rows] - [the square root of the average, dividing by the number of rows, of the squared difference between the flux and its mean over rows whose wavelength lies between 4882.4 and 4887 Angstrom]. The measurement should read 1.3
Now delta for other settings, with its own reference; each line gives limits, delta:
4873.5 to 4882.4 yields 4.2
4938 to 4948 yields 3.3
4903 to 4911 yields 3.9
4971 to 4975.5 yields 3.6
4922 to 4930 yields 1.6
